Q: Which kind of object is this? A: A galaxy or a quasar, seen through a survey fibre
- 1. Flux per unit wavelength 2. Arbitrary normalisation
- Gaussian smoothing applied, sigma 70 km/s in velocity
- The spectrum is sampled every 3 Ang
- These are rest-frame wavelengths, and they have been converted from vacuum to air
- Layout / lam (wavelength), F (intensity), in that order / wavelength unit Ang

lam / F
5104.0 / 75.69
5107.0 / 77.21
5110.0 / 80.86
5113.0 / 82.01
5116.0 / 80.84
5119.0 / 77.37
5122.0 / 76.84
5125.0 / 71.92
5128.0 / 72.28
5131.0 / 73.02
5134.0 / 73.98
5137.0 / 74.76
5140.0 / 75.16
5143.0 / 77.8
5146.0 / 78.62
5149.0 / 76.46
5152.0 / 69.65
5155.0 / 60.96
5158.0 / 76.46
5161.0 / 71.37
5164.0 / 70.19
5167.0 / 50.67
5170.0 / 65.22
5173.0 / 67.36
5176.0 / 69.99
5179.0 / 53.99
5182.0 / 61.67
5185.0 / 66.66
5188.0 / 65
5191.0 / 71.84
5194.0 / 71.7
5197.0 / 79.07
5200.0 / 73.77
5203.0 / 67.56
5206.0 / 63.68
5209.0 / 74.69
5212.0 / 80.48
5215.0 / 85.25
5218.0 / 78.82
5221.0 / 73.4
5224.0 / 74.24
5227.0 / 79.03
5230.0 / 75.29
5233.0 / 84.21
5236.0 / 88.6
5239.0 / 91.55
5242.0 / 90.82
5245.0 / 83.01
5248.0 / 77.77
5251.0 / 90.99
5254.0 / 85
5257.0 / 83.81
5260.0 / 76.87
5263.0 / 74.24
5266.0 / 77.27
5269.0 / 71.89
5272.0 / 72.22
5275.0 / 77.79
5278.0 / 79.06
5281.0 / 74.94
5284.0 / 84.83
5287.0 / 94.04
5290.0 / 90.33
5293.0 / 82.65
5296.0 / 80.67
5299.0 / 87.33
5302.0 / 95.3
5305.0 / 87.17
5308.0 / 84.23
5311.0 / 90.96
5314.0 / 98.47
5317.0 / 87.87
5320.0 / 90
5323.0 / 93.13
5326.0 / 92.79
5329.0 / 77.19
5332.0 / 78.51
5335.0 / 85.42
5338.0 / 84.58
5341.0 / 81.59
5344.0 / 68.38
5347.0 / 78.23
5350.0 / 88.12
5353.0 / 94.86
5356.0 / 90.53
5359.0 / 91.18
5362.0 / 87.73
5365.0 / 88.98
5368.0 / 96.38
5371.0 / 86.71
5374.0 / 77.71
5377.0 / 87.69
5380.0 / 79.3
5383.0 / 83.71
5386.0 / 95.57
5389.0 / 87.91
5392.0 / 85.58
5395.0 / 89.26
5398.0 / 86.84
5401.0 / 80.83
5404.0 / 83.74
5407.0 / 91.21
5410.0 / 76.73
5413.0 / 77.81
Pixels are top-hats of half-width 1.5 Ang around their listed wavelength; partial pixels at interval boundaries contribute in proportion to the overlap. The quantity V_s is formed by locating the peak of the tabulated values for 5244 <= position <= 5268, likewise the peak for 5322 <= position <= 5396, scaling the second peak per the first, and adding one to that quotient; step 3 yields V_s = 2.06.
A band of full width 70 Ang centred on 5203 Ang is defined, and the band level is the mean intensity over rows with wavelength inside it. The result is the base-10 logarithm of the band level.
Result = 1.861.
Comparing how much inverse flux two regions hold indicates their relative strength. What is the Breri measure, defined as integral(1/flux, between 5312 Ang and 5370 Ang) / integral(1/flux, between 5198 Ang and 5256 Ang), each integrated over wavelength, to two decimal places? 0.92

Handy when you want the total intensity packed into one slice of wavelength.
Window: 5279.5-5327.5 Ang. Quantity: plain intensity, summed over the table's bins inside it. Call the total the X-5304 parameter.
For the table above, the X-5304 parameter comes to 1415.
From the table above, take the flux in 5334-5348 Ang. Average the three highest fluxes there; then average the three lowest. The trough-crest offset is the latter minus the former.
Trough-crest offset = -7.8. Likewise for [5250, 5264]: -8.3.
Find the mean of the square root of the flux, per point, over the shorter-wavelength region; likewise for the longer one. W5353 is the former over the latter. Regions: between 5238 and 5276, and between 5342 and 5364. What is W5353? 0.973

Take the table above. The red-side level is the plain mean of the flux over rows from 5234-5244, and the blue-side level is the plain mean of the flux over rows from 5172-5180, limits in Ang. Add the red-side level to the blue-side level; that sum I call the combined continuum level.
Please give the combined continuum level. 154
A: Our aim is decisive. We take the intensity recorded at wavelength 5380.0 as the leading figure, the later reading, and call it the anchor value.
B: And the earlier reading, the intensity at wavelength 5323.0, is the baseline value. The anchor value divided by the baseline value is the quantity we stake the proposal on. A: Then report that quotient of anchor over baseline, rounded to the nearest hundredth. 0.85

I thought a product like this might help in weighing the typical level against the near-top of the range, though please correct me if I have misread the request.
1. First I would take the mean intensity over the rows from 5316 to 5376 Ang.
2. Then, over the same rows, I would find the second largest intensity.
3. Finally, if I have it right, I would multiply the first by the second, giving 8157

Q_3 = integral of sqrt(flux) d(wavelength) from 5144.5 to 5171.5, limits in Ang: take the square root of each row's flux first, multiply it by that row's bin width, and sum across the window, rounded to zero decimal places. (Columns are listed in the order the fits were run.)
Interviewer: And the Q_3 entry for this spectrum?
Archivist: 224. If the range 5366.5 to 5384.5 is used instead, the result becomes 166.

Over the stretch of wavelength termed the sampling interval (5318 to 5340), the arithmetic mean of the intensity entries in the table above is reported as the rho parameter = 86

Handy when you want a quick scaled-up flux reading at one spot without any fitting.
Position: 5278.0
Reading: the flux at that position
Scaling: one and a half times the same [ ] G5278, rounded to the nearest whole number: 119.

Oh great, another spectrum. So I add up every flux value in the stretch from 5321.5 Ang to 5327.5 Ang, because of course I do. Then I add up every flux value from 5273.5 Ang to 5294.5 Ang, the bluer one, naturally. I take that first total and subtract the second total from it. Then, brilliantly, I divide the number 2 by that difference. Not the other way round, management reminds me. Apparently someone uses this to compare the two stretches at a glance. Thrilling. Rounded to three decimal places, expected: -0.005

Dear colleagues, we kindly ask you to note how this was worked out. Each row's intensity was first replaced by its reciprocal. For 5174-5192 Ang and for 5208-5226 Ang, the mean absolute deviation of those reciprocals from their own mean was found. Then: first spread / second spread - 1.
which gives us 1.0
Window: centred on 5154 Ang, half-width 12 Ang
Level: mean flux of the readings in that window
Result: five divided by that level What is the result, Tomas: 0.069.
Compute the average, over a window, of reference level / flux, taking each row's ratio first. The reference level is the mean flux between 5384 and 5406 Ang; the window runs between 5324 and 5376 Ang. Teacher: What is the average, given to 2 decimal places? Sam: 1.03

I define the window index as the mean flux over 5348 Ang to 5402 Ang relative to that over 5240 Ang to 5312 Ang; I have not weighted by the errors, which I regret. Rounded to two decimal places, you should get 1.06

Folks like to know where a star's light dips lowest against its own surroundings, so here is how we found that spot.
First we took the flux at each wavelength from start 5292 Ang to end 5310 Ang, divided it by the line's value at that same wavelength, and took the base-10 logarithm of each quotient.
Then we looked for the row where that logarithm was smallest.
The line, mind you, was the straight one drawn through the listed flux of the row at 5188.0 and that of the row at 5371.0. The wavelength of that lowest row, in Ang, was 5296.0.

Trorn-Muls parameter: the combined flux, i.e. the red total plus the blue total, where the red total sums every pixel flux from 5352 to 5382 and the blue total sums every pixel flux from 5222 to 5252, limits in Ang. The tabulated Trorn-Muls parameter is 1717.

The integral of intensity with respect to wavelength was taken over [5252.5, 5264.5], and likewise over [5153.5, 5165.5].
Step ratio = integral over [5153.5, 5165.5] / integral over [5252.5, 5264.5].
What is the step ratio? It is 0.87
